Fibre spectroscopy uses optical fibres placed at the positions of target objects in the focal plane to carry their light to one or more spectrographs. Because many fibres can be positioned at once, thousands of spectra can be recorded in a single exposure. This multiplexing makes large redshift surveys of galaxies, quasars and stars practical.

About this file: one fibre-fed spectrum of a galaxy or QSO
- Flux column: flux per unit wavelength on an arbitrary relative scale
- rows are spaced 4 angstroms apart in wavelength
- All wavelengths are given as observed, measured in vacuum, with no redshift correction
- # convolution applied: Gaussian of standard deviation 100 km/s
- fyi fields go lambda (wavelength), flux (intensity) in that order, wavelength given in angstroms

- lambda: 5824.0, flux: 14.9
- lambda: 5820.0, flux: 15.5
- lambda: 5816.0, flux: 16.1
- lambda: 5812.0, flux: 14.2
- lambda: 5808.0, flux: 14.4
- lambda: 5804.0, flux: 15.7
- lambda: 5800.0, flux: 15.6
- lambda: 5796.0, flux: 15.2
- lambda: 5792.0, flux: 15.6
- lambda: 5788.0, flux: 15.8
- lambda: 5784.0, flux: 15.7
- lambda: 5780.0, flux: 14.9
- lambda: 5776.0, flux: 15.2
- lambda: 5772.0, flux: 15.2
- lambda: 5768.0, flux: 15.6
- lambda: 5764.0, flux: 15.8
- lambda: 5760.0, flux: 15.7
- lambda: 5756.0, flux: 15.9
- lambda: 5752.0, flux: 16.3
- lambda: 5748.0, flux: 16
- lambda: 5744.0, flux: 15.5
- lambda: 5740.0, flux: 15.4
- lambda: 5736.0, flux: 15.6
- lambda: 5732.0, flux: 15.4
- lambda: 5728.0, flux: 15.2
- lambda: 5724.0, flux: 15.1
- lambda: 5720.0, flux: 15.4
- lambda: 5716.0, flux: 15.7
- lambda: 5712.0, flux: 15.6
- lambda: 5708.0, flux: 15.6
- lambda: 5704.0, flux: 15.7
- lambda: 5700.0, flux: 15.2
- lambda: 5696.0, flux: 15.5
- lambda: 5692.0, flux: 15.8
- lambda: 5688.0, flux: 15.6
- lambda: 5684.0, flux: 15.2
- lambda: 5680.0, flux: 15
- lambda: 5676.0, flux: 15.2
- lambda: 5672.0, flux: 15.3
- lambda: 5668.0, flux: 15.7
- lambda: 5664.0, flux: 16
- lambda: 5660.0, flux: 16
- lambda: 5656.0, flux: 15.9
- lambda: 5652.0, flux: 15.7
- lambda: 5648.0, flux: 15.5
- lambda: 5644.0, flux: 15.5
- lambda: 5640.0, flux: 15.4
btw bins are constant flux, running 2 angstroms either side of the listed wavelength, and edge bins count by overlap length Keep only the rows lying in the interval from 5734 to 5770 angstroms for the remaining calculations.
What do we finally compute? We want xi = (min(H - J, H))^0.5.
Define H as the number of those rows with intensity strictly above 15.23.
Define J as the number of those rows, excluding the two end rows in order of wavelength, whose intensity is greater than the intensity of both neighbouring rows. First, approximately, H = 9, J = 2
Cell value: 2.65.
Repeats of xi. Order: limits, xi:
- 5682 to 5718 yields 2.24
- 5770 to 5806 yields 2.00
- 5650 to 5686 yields 2.45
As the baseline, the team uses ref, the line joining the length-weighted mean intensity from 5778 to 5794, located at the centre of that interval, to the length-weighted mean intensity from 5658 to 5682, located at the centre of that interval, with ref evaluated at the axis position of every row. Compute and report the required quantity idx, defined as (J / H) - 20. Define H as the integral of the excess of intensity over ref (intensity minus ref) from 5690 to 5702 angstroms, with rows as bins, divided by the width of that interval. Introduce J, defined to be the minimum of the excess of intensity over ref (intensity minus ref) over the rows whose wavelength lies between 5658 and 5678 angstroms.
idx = -7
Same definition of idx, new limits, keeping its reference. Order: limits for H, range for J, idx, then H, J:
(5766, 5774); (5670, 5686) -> -15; -0.10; -0.53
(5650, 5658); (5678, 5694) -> -22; 0.26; -0.53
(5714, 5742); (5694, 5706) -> -17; -0.12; -0.32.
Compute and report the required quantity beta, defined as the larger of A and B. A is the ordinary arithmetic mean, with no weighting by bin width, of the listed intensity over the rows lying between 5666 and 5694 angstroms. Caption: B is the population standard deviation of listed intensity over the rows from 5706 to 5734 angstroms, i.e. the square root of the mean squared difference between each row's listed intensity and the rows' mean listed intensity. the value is 15.4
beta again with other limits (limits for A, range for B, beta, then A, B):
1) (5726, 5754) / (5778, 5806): 15.6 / 15.6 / 0.30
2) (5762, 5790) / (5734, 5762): 15.5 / 15.5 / 0.29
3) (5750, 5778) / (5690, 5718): 15.7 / 15.7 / 0.18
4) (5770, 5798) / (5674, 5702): 15.4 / 15.4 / 0.26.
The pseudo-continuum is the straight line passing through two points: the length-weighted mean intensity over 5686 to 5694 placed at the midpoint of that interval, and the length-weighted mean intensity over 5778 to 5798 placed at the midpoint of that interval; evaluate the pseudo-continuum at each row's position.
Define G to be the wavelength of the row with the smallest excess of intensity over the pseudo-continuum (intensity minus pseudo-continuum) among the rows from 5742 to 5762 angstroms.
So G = 5744.0 angstroms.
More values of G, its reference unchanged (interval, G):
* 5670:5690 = 5680.0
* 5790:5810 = 5808.0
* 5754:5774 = 5772.0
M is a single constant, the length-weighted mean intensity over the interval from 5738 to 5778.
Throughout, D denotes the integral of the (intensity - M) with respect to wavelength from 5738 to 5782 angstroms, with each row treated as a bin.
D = -3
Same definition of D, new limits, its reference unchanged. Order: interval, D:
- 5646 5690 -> -5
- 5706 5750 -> -7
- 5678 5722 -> -8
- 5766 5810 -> -13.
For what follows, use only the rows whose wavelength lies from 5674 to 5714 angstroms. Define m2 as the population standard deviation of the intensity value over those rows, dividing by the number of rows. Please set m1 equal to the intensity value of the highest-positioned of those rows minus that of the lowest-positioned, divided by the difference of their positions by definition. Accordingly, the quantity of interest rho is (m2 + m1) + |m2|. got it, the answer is 0.52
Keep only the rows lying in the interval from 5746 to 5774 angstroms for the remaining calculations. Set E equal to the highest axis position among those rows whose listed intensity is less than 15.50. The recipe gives 5772.0 angstroms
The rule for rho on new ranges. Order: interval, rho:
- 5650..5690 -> 0.69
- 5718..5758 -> 0.73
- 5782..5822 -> 1.16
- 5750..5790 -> 0.76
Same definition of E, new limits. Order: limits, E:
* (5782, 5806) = 5796.0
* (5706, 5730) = 5728.0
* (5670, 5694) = 5684.0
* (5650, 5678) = 5676.0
